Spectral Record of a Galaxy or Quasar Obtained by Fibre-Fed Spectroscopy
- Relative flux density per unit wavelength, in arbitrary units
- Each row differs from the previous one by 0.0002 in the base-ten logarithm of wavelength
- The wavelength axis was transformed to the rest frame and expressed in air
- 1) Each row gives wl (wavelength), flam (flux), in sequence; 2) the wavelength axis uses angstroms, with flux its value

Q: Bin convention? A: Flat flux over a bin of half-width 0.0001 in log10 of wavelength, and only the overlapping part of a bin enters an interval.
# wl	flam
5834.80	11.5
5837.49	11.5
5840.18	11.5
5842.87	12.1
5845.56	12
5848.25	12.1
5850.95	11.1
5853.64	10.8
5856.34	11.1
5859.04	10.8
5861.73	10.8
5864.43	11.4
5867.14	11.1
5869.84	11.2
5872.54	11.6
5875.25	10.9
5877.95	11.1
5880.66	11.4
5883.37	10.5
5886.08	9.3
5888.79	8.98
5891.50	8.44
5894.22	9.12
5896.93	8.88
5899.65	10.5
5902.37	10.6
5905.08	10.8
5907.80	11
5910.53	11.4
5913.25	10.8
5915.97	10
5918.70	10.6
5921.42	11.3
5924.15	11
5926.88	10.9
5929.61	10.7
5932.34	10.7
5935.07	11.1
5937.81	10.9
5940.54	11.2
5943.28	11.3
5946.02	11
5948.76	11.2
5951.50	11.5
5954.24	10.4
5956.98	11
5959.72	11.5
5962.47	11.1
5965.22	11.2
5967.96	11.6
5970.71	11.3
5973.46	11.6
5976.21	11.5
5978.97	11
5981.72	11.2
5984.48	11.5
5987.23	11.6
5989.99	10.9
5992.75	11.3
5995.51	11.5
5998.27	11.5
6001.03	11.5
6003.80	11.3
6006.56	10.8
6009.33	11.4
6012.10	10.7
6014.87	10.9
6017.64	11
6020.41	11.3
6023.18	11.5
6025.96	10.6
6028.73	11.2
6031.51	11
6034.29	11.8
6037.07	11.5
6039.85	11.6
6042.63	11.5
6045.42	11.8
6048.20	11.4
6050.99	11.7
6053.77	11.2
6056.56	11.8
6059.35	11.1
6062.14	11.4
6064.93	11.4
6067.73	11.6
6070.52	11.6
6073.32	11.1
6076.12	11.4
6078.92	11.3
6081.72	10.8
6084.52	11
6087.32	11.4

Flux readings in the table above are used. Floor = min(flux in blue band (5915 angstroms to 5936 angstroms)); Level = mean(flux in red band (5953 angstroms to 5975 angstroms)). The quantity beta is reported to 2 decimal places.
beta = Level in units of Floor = 1.12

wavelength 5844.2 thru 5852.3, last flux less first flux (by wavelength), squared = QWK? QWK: 0.81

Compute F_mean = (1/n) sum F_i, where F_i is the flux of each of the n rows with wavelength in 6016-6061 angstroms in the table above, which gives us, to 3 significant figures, 11.4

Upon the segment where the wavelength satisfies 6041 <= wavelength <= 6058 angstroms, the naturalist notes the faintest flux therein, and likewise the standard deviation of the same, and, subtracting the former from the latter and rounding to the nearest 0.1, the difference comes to -11.0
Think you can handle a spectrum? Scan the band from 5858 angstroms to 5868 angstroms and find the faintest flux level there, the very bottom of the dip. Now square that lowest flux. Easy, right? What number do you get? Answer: 117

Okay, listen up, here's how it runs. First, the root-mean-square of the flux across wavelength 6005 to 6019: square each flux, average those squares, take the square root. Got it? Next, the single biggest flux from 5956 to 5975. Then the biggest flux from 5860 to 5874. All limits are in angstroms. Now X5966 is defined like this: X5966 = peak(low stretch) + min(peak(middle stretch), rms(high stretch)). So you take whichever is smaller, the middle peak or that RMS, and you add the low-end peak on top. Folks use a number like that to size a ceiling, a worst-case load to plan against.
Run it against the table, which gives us 22.6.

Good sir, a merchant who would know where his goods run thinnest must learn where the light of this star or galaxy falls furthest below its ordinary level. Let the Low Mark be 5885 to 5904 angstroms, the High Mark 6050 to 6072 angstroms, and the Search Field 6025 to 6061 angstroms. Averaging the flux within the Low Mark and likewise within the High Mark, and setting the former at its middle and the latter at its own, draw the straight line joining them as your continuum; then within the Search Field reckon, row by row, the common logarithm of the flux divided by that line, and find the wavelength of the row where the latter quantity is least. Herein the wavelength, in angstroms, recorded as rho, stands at 6025.96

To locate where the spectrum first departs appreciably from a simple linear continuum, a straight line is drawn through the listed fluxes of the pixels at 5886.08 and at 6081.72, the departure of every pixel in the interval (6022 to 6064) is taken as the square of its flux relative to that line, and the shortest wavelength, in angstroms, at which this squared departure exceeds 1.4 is 6034.29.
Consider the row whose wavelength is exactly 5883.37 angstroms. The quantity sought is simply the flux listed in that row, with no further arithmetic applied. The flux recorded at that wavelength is 10.5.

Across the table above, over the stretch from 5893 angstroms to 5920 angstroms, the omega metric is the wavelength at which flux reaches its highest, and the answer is 5910.53 angstroms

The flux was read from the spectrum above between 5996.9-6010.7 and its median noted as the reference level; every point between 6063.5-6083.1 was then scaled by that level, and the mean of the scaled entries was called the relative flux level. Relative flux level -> 0.99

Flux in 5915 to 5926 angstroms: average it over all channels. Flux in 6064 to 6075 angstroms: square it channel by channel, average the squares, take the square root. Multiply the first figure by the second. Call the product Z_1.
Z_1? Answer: 123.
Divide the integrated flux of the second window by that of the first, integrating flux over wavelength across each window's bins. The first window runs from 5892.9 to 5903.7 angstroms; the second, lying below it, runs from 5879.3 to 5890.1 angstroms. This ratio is 1.03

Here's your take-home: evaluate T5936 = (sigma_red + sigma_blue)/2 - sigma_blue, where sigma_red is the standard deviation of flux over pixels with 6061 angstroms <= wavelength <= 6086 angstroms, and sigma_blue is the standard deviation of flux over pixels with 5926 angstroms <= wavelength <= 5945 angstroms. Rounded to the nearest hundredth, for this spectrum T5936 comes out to 0.02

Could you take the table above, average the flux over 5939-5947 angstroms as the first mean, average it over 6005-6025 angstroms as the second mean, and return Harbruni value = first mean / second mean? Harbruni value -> 1.01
